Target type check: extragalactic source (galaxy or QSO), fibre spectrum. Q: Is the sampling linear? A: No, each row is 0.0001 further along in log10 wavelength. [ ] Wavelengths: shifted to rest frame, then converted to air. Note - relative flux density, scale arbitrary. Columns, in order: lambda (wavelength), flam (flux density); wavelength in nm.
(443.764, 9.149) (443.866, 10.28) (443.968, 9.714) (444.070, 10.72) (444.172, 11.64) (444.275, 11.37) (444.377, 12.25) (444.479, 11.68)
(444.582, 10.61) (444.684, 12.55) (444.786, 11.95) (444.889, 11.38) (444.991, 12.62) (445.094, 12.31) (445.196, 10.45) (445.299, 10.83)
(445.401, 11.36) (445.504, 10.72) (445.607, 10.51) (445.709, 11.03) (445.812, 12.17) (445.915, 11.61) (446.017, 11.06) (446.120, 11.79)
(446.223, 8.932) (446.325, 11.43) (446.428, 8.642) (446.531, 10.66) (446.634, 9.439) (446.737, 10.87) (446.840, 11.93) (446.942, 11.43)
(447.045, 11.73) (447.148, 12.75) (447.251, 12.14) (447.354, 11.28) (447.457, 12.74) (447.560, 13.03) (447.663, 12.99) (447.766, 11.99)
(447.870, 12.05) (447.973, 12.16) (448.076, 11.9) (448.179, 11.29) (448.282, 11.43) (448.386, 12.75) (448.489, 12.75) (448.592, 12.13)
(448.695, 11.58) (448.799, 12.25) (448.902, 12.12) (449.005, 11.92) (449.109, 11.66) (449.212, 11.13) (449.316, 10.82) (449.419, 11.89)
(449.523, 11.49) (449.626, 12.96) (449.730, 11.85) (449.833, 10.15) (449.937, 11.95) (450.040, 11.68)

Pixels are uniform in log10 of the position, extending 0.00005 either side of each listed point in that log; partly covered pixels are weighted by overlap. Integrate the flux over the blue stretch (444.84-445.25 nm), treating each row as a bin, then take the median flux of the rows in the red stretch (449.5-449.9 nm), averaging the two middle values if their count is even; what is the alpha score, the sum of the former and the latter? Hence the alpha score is 16.5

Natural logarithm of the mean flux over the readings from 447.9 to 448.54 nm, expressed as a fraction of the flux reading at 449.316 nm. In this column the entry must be 0.11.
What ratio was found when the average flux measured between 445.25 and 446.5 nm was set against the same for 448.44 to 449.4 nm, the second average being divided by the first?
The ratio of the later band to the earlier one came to 1.09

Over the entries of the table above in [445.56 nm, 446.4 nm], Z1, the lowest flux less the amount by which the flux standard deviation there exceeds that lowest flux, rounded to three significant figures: 16.9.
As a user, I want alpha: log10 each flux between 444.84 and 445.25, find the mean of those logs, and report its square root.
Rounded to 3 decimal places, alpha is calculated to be 1.033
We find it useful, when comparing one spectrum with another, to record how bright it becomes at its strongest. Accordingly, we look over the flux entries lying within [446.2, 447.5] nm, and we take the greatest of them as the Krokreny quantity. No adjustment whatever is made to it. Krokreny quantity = 12.75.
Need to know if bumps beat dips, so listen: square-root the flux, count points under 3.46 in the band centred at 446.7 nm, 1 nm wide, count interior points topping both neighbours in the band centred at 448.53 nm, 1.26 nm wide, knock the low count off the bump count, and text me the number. -8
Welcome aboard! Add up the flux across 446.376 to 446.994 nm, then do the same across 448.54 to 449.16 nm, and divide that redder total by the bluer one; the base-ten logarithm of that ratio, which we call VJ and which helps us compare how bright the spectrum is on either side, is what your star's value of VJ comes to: 0.058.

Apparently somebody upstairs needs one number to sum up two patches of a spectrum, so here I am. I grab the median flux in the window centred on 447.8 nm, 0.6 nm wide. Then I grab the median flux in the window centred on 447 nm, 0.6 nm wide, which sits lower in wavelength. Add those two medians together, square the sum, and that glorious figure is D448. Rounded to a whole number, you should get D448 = 573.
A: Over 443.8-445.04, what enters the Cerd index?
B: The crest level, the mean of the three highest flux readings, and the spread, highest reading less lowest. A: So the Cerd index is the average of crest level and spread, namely 7.69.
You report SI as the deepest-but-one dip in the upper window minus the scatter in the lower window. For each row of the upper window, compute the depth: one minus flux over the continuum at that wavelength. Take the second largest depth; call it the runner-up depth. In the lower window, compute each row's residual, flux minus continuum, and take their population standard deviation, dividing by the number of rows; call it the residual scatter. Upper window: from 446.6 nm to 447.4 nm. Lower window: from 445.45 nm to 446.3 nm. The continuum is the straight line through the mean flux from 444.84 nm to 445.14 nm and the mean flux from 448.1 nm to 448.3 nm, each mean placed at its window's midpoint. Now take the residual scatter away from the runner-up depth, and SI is -0.85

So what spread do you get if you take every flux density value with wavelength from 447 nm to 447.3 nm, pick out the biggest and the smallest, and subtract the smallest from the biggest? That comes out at 1.0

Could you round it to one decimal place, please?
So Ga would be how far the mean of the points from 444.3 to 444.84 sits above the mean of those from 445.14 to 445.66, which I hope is 1.0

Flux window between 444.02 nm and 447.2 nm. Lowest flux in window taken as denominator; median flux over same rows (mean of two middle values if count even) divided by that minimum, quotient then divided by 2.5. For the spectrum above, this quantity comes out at 0.53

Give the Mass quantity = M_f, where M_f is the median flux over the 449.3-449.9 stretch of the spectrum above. 11.7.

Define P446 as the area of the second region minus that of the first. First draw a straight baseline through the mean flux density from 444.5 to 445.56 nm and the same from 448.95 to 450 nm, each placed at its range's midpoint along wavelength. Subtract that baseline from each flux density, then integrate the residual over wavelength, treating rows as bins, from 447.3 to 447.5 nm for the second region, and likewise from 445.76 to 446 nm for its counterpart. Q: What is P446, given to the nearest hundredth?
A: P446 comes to 0.02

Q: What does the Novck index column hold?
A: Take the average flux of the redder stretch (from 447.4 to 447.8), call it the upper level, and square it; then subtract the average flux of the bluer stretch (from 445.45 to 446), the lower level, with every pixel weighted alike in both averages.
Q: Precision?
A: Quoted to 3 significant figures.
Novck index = 150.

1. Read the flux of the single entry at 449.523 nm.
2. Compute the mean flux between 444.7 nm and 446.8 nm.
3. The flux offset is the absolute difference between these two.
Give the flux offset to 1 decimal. 0.5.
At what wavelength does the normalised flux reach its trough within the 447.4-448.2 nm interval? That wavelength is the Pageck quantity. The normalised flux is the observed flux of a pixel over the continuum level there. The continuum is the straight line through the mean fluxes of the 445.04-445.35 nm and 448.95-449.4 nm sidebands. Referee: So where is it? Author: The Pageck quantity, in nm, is 448.179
